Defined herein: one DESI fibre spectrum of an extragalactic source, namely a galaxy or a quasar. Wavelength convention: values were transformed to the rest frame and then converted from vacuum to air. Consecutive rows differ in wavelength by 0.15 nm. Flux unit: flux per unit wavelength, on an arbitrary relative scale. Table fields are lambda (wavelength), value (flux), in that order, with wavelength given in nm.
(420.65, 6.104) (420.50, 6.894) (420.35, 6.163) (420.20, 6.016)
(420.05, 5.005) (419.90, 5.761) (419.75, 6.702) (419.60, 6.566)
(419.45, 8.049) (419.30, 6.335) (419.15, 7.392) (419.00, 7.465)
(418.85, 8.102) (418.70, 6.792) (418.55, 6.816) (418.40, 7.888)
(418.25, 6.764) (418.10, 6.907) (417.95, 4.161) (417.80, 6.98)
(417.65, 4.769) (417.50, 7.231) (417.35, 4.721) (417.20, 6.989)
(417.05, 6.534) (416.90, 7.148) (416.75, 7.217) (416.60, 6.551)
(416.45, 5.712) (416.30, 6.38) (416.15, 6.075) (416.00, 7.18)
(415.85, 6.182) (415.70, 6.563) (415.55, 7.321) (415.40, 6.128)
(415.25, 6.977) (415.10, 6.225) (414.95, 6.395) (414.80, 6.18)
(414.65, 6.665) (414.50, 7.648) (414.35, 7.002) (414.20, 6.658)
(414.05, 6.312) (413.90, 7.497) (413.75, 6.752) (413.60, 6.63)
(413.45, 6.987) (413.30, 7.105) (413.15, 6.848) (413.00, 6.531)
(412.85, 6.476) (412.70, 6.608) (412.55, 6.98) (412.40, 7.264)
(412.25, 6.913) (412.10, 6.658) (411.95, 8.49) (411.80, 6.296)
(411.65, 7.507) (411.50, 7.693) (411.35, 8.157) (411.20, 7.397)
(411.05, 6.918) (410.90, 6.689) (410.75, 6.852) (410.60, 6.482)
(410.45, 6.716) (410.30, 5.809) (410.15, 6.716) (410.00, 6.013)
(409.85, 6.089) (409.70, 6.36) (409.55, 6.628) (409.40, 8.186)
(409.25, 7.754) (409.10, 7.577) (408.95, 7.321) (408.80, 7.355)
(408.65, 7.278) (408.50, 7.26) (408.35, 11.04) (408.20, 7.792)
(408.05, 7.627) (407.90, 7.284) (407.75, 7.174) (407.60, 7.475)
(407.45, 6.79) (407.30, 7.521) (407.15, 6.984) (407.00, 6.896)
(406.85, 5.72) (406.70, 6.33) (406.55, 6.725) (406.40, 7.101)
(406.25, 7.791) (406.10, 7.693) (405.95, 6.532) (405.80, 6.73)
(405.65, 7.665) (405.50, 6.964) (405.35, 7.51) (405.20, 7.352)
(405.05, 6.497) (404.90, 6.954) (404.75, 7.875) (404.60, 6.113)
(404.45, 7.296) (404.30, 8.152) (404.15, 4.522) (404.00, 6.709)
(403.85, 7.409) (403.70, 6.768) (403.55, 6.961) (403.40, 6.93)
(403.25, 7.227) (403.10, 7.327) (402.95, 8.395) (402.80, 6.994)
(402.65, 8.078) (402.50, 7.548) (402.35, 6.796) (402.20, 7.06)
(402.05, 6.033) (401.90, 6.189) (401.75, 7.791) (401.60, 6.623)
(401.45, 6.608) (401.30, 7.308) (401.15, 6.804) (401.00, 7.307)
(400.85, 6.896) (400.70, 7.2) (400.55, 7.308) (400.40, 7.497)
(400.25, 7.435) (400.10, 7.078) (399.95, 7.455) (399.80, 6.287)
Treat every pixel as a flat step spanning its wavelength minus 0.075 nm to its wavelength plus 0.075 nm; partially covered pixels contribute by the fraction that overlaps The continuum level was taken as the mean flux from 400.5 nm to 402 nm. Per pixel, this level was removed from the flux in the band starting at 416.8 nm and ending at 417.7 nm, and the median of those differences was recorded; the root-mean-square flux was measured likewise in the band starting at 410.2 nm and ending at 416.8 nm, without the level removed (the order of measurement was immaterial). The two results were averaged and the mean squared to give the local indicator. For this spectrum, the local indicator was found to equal 10.9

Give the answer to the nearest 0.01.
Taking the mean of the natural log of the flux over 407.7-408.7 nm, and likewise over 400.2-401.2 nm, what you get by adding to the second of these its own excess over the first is 1.89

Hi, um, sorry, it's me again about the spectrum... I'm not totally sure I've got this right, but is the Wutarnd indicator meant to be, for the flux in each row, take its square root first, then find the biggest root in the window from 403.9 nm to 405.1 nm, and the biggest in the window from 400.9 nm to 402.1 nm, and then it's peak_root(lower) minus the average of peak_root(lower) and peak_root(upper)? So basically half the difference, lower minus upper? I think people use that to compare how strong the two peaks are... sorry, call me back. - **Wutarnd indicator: -0.032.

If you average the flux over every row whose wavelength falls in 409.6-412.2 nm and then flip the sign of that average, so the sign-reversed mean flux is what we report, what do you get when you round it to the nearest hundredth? -6.87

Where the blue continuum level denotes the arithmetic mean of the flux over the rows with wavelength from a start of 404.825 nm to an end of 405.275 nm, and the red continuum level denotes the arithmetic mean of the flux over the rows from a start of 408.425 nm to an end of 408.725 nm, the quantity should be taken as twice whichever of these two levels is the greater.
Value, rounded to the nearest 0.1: 14.5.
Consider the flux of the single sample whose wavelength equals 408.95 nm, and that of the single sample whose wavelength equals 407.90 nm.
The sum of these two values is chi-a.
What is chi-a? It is 14.6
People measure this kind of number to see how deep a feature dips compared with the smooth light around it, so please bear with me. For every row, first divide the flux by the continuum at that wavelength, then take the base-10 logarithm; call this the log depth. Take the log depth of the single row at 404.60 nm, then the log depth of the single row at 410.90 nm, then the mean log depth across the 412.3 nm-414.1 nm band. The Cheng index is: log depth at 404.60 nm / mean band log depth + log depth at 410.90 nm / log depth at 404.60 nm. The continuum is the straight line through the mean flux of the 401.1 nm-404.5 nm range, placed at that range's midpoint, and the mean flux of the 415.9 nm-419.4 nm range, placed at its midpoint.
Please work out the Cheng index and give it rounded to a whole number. -10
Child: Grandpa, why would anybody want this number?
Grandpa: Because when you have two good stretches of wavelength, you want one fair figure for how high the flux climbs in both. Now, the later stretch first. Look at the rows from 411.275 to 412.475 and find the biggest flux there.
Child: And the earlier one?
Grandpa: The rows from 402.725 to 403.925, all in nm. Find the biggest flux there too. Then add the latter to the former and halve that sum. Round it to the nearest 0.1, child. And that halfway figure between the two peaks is 8.4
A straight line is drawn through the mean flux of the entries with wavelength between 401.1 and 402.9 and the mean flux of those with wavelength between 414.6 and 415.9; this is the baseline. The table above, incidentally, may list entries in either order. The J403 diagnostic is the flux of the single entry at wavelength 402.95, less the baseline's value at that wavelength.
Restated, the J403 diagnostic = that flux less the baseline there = 1.4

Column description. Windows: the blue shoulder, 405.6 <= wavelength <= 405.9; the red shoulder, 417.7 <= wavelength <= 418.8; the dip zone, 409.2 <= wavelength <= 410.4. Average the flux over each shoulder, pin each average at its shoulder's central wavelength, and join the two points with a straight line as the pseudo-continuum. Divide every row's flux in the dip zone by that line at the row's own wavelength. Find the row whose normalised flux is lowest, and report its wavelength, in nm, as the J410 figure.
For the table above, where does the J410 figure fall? 410.30 nm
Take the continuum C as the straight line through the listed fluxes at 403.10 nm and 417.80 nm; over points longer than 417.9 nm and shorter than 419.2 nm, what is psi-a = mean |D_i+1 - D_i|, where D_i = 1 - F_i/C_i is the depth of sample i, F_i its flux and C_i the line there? 0.13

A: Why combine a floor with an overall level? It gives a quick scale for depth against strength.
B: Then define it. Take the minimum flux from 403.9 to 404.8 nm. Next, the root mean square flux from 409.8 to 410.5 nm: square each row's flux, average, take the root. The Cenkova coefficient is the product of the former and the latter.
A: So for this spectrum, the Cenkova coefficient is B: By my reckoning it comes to 28.4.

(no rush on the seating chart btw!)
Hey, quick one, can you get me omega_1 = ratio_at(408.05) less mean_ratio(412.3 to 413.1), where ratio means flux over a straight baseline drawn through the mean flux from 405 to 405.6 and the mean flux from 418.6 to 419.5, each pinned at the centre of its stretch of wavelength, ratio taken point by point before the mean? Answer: 0.13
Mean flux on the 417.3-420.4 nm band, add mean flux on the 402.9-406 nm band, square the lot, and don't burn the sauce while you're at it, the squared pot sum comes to 184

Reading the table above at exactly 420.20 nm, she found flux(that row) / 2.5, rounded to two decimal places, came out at 2.41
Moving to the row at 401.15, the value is 2.72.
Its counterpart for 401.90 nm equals 2.48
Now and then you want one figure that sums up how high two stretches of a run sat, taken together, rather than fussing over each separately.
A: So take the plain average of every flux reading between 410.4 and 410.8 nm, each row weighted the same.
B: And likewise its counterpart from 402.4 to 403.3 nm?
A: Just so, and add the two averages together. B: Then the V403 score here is 14.3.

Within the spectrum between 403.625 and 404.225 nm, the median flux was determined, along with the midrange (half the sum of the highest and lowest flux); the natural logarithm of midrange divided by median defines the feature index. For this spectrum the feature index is -0.12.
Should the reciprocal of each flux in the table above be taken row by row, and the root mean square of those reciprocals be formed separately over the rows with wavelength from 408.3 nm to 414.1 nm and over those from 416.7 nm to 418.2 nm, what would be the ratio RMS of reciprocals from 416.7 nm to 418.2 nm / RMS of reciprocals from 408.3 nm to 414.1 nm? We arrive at 1.184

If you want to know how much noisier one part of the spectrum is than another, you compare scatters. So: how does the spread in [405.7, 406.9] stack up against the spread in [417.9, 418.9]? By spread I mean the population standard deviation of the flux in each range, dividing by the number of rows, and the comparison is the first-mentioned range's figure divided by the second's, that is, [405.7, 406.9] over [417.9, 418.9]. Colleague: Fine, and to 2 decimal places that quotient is 0.54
